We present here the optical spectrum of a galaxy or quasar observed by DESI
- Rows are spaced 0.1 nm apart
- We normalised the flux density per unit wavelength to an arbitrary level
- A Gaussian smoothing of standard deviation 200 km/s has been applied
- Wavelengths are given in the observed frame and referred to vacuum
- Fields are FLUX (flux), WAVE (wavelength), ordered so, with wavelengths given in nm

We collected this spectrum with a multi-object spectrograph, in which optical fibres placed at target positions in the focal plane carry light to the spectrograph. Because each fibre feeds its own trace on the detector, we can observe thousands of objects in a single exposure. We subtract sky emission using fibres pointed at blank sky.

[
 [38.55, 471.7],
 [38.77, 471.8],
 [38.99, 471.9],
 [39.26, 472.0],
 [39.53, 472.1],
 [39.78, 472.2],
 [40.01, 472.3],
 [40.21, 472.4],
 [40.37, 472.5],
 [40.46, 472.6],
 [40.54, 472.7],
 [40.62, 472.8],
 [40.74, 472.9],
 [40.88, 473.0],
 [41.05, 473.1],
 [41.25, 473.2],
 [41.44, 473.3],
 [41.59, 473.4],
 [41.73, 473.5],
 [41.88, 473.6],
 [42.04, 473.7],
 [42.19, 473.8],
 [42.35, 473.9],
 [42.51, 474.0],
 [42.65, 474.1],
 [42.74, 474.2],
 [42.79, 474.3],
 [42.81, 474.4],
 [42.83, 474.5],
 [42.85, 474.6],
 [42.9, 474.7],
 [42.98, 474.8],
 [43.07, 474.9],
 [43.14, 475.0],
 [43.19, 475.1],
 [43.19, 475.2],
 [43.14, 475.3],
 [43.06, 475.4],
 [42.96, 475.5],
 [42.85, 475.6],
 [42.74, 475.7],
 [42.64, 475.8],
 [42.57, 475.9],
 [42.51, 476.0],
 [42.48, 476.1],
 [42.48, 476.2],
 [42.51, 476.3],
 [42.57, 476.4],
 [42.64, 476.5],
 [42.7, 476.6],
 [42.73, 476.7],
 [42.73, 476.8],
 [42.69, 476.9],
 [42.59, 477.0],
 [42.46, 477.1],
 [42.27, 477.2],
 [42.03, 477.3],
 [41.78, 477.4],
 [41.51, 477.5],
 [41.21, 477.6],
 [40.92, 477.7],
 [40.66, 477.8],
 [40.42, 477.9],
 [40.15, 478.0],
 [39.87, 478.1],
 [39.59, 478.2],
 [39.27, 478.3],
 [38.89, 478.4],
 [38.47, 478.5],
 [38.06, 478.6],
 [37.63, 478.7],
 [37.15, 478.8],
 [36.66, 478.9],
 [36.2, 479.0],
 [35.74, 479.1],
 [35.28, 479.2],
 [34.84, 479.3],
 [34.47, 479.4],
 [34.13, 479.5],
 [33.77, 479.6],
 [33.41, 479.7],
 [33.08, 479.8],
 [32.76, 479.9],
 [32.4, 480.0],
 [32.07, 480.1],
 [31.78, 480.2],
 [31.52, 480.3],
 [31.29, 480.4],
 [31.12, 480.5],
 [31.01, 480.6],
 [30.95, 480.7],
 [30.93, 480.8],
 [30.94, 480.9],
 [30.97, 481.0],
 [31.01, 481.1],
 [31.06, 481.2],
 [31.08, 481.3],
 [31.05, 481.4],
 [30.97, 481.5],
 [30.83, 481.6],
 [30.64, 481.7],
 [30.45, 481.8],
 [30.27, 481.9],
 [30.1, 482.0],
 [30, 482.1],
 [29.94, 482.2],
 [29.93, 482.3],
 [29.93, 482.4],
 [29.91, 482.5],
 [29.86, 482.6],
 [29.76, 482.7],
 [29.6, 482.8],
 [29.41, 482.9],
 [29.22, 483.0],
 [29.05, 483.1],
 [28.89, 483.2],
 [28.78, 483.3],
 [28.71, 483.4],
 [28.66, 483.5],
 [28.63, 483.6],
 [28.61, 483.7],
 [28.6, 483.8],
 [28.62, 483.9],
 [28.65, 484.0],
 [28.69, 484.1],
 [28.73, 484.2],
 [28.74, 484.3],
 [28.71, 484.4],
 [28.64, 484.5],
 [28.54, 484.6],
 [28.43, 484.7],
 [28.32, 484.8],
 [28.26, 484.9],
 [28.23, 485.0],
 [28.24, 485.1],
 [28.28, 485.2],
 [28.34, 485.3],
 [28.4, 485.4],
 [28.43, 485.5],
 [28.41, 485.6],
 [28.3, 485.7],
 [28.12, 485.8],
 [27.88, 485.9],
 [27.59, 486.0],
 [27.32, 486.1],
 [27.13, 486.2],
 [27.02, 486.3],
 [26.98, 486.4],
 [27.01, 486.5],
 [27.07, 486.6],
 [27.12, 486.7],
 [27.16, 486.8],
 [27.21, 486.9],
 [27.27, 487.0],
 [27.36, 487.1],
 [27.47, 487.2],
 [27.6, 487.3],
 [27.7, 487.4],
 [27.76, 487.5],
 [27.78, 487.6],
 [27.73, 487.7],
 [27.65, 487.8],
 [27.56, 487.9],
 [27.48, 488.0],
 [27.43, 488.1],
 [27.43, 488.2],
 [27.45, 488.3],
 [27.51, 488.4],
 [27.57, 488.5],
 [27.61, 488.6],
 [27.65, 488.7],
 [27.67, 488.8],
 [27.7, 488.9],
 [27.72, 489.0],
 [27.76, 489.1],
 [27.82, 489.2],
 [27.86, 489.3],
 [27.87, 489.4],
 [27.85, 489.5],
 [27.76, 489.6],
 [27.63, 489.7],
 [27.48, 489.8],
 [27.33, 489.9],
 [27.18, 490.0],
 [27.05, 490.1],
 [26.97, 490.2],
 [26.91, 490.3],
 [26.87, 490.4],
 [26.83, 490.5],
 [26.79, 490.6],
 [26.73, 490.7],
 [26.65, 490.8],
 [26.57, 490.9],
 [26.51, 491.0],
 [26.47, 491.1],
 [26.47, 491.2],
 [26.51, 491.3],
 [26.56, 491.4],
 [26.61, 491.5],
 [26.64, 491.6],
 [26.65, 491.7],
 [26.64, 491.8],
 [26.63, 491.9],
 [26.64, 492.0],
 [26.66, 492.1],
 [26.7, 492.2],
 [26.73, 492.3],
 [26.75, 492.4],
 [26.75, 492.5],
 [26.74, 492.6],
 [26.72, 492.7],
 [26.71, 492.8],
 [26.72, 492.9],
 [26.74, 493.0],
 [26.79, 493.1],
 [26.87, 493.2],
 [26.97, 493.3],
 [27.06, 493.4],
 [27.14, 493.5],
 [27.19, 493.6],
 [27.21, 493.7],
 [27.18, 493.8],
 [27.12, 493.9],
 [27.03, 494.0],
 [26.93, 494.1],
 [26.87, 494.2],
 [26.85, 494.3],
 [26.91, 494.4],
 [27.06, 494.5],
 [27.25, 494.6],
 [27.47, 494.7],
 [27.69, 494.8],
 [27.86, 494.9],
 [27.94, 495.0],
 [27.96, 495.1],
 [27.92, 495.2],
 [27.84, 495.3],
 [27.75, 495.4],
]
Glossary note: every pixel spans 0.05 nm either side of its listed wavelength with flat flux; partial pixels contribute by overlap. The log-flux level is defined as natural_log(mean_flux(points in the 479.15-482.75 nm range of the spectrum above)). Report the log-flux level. 3.45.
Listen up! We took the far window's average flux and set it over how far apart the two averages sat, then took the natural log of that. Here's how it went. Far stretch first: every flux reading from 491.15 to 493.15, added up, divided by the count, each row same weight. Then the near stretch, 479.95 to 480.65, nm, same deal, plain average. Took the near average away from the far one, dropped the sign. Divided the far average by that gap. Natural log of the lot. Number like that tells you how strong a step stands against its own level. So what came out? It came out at 1.7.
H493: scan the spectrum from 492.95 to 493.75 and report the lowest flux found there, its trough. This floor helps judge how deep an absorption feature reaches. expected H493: 26.74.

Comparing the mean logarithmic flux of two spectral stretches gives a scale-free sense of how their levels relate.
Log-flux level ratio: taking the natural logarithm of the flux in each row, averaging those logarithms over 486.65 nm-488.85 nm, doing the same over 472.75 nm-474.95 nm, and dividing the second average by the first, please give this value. 1.13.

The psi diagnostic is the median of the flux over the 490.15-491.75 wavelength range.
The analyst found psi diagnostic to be 27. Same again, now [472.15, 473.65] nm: 41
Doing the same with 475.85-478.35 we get 42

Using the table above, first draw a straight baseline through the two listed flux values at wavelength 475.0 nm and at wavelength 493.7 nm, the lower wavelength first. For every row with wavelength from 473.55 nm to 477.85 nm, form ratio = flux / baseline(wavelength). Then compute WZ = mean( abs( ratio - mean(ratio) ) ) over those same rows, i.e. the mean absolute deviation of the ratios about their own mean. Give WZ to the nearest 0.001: 0.017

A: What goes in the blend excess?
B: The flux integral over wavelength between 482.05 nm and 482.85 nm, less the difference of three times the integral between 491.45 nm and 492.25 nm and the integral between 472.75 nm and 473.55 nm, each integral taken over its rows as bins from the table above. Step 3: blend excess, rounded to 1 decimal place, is -7.1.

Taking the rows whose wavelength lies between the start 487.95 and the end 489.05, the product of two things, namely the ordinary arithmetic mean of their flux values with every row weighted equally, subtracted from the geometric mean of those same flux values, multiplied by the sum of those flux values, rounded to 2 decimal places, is -0.06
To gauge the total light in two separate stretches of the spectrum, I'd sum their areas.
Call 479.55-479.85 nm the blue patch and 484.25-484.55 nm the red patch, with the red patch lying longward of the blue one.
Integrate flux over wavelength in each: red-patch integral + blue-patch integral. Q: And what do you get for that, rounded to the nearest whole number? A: 19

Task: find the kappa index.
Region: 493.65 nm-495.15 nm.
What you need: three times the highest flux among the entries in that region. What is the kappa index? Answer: 84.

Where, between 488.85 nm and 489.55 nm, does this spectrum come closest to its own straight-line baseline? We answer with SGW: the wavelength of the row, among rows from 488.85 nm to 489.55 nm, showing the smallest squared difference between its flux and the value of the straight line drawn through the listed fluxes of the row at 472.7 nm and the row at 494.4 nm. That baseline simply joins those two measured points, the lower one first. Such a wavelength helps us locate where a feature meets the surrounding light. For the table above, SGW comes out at 489.5 nm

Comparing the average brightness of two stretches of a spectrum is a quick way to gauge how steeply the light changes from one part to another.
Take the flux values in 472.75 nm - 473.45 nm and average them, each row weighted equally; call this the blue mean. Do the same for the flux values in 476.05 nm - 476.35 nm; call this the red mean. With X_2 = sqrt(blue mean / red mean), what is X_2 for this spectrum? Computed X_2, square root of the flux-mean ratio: 0.98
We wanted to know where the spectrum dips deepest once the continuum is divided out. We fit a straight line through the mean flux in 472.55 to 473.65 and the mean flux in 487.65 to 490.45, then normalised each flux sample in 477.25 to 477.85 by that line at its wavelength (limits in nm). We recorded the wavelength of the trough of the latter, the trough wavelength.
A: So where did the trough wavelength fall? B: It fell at 477.8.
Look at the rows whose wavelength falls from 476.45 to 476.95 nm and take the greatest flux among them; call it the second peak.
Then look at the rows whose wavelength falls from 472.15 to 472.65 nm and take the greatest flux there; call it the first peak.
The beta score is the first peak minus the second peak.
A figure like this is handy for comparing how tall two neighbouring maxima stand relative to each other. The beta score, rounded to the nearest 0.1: -2.3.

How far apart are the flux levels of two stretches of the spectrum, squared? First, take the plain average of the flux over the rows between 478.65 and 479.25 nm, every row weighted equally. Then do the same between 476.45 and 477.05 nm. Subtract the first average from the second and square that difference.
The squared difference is 39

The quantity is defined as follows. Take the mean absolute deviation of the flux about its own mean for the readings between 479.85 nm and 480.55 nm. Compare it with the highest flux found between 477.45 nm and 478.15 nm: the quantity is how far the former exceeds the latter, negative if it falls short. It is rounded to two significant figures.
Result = -41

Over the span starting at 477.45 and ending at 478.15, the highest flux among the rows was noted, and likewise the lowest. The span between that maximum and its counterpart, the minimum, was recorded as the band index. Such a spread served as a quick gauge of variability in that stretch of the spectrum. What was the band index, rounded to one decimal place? 1.6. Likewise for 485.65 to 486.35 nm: 1.3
